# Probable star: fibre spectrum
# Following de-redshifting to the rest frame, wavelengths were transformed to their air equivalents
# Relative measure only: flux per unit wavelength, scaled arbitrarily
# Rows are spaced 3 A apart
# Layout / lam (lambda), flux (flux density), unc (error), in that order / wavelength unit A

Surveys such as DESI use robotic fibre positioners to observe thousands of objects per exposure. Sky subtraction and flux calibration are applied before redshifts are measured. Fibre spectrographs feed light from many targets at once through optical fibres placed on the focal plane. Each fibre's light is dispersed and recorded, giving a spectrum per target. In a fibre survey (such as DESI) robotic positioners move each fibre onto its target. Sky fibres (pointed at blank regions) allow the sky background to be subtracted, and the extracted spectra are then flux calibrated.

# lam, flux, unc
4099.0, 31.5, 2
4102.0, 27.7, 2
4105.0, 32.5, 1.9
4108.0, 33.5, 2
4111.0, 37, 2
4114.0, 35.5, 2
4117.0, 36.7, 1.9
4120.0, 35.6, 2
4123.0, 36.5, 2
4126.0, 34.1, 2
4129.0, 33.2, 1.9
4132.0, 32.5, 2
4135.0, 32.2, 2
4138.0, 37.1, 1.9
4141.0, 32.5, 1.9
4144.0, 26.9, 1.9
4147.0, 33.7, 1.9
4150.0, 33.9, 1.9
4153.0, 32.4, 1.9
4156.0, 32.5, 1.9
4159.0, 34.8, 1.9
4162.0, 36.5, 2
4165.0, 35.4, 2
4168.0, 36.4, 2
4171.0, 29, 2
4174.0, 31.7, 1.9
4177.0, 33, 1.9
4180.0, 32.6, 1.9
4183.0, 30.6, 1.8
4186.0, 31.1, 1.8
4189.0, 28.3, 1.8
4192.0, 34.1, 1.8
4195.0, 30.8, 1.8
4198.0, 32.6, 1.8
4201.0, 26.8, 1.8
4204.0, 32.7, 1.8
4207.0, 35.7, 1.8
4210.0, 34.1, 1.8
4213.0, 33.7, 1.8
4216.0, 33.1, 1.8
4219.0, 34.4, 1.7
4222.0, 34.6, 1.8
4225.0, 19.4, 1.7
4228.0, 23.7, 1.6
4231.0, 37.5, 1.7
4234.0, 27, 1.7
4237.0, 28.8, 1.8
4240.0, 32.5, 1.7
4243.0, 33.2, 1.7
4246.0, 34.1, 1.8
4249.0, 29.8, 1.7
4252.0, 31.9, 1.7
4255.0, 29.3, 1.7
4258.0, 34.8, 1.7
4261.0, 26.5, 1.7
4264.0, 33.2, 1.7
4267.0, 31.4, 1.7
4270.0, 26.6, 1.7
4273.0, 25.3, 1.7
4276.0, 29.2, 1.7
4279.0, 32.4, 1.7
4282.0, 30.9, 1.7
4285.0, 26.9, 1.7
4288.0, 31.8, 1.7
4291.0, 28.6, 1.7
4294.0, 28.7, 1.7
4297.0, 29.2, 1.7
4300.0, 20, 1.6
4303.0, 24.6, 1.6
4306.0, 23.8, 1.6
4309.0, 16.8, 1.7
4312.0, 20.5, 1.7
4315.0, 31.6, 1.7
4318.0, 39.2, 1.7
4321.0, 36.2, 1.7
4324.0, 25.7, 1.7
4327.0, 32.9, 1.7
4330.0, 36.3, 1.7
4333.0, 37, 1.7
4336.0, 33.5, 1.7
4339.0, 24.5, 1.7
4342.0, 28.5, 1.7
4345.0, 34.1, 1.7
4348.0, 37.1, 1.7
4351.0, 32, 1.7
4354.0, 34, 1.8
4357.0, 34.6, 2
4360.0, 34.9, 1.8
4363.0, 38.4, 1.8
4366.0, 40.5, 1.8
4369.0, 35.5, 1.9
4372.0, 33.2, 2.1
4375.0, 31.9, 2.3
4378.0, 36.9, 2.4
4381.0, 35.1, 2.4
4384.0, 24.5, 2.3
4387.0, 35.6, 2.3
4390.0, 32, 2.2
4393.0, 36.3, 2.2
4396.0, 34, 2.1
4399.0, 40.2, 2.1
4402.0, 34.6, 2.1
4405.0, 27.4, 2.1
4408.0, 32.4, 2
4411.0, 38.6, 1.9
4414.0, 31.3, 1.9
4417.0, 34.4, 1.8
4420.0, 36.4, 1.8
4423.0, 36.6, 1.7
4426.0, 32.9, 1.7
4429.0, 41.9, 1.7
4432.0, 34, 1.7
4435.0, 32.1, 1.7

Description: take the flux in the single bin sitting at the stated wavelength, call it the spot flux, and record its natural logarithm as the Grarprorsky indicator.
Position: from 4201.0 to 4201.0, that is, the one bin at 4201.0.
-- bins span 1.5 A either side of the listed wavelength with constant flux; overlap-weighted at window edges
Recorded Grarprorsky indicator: 3.29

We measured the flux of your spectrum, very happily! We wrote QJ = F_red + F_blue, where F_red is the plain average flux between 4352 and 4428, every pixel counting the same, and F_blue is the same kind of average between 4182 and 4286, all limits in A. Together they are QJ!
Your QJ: 65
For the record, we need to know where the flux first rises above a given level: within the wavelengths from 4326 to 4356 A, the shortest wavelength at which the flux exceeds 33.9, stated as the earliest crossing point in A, 4330.0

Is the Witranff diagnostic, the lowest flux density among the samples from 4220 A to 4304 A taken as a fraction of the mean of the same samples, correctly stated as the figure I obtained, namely 0.66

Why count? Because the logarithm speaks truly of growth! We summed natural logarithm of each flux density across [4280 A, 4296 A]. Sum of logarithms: 16.9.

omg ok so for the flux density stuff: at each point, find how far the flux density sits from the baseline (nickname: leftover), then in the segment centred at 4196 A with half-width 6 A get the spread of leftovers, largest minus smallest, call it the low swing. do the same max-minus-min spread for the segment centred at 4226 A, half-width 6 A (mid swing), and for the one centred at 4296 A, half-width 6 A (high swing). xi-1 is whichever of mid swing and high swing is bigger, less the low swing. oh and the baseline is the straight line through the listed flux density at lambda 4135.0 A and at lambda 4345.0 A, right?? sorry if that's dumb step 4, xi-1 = 11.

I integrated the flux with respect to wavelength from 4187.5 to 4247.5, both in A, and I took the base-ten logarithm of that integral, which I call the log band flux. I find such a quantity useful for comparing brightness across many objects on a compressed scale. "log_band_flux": 3.27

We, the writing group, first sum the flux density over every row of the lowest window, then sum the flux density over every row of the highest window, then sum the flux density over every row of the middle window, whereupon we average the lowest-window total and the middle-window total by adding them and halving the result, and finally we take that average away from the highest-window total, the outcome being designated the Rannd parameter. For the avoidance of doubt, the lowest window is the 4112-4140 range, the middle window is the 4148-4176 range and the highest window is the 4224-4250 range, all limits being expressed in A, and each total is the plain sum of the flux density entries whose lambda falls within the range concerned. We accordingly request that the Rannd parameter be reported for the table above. -42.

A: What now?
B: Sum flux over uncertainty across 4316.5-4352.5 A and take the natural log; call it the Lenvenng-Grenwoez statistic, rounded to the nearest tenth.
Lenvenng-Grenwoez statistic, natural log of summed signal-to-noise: 5.5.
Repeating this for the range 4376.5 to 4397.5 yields 4.6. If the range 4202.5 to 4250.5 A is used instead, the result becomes 5.7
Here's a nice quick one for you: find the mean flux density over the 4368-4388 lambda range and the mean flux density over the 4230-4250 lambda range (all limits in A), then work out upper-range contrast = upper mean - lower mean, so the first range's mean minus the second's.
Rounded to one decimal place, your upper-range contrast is 1.4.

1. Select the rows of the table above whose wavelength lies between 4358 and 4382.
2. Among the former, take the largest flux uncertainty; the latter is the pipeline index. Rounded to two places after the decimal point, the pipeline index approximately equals 2.40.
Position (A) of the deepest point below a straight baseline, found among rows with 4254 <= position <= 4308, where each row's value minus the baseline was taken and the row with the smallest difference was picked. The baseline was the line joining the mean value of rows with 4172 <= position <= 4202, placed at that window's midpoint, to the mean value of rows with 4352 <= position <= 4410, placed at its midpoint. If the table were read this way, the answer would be 4300.0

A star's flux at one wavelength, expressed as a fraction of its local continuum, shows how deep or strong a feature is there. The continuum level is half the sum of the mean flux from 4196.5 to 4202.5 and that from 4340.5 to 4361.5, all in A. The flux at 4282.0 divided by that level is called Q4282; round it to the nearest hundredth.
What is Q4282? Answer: 0.98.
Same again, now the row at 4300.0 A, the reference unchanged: 0.63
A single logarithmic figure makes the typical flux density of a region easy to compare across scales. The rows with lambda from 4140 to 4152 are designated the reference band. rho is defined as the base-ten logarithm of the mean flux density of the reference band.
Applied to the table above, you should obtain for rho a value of 1.50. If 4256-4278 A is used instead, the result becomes 1.47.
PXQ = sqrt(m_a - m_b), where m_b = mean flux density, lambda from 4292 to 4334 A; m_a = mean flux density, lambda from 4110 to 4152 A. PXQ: 2.3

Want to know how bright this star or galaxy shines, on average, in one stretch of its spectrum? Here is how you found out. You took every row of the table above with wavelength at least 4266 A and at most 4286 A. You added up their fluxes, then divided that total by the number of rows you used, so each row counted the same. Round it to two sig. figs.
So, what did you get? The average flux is 29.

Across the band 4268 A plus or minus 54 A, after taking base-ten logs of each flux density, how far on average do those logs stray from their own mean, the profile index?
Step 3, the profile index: 0.064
